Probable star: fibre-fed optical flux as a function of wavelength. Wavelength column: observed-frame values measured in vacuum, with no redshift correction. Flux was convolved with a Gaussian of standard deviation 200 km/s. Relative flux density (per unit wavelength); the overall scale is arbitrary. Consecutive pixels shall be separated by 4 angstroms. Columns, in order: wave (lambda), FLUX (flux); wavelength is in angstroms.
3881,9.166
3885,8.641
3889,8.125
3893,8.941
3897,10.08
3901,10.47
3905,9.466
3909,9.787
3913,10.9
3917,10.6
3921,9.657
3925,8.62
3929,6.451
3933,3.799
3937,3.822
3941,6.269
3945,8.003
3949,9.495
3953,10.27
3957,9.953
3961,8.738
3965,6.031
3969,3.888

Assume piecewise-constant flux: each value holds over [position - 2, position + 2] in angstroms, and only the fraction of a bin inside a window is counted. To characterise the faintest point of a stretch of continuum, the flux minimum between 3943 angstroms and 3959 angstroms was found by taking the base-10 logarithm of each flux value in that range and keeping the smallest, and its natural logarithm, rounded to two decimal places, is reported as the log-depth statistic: -0.10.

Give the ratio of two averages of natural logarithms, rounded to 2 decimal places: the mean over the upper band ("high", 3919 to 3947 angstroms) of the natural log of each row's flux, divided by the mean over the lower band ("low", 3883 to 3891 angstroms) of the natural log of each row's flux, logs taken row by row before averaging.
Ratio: 0.87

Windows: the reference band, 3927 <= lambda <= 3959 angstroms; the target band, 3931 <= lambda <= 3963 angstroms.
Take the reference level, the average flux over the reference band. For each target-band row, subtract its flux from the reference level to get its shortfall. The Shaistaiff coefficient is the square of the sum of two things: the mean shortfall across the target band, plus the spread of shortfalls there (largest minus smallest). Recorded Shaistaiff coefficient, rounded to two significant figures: 38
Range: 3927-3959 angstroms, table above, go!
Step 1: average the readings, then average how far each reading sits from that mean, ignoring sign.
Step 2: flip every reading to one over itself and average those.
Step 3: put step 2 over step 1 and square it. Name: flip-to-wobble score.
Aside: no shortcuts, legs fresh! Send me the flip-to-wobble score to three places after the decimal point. 0.005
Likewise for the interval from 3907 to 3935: 0.005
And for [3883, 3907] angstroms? 0.023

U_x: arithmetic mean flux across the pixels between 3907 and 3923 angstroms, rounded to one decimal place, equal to 10.2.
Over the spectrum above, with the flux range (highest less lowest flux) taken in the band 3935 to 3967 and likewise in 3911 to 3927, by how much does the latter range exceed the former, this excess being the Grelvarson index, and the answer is -4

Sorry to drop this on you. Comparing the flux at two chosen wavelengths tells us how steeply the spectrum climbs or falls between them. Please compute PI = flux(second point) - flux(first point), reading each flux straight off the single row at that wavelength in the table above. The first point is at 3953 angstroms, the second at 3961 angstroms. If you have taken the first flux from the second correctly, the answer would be -1.5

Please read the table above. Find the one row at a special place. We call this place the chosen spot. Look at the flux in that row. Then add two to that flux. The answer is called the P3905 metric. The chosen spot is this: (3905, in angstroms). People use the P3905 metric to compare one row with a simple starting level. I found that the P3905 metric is 11.5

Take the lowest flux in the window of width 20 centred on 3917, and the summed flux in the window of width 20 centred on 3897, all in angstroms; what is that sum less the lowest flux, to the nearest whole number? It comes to 38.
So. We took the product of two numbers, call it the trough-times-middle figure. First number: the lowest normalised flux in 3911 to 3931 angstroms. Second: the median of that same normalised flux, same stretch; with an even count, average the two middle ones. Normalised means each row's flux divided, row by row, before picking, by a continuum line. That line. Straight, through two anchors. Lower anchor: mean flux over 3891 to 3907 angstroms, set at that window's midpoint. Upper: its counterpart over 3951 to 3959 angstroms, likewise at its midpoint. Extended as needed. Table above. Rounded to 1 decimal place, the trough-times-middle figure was 0.6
